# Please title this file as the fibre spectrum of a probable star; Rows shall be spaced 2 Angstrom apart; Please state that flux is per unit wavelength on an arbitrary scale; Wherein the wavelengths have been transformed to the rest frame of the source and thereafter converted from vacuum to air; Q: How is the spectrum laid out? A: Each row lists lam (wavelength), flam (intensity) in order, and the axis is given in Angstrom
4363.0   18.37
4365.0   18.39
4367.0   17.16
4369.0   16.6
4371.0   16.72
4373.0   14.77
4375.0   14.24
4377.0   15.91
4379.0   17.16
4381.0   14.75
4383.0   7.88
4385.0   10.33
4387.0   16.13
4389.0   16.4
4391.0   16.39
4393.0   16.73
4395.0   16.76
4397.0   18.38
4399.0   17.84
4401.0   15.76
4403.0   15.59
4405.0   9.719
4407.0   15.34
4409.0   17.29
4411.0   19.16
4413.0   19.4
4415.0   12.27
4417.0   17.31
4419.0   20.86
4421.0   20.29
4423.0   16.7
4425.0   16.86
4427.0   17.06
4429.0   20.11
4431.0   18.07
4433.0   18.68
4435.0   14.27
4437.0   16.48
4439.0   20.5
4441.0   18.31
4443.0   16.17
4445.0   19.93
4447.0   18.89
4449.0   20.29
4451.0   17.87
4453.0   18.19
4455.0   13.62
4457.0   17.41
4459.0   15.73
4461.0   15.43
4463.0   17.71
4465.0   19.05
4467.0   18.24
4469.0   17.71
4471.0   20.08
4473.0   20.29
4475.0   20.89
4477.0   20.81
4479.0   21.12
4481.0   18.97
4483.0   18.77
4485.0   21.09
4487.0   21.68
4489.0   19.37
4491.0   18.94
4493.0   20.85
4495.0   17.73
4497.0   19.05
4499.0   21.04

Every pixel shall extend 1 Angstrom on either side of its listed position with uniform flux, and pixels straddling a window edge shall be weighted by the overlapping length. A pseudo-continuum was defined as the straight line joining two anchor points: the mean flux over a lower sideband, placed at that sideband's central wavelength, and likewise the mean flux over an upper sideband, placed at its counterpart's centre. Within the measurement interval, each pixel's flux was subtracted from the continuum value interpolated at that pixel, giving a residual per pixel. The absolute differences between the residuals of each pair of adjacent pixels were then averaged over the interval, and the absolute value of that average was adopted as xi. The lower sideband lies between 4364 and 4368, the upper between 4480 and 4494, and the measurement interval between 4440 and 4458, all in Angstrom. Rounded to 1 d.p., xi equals 2.4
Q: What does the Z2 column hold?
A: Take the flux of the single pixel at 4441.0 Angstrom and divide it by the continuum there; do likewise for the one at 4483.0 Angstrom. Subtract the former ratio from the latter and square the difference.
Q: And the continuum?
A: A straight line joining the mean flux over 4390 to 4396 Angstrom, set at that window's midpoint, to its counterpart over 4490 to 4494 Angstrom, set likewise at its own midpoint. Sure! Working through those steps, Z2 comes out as 0.0023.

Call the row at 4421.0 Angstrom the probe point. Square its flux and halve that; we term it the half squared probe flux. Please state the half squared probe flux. 206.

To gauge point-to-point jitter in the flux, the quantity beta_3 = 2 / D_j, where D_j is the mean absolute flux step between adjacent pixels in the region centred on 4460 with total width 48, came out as 1.19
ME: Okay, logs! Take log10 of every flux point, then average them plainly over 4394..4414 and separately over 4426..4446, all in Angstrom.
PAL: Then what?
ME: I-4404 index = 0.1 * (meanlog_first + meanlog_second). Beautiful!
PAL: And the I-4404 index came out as 0.246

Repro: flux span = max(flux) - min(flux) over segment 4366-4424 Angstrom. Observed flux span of 13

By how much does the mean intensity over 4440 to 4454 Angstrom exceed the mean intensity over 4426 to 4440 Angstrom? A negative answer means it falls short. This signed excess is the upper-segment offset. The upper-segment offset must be 0.6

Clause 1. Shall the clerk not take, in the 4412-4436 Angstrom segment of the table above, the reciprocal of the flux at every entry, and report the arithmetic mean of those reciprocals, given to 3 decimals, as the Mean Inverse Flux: 0.058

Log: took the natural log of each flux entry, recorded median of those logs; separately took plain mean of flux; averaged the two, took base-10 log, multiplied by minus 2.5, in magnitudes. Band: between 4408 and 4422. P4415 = -2.55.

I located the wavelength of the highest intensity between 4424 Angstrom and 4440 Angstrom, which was 4439.0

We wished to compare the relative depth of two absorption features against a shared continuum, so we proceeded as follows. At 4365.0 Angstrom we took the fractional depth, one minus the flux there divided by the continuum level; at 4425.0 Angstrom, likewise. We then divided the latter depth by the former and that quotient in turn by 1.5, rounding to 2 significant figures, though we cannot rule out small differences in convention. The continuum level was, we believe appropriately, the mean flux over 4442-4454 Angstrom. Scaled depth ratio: 6.8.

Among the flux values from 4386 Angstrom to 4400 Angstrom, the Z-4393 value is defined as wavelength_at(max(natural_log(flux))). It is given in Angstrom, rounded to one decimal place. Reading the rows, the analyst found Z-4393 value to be 4397.0 Angstrom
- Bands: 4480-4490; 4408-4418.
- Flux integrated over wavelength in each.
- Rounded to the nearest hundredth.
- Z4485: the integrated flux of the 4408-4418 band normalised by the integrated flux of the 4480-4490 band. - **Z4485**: 0.86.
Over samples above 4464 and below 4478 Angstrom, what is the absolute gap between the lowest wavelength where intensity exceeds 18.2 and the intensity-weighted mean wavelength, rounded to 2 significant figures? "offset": 6.2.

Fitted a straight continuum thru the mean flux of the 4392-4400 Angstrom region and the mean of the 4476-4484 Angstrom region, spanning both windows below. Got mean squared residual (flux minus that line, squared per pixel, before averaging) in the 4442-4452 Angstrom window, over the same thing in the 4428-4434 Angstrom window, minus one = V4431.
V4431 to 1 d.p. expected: 1.2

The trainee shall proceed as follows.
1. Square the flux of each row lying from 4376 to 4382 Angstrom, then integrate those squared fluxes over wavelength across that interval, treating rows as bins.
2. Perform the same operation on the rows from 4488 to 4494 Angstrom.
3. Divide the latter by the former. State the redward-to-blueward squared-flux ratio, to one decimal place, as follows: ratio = 1.5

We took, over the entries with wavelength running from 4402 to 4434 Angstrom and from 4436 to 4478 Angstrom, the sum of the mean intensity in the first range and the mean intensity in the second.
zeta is 35.4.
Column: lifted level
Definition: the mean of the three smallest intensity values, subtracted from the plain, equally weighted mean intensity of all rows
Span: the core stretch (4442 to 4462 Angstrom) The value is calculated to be 2.4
